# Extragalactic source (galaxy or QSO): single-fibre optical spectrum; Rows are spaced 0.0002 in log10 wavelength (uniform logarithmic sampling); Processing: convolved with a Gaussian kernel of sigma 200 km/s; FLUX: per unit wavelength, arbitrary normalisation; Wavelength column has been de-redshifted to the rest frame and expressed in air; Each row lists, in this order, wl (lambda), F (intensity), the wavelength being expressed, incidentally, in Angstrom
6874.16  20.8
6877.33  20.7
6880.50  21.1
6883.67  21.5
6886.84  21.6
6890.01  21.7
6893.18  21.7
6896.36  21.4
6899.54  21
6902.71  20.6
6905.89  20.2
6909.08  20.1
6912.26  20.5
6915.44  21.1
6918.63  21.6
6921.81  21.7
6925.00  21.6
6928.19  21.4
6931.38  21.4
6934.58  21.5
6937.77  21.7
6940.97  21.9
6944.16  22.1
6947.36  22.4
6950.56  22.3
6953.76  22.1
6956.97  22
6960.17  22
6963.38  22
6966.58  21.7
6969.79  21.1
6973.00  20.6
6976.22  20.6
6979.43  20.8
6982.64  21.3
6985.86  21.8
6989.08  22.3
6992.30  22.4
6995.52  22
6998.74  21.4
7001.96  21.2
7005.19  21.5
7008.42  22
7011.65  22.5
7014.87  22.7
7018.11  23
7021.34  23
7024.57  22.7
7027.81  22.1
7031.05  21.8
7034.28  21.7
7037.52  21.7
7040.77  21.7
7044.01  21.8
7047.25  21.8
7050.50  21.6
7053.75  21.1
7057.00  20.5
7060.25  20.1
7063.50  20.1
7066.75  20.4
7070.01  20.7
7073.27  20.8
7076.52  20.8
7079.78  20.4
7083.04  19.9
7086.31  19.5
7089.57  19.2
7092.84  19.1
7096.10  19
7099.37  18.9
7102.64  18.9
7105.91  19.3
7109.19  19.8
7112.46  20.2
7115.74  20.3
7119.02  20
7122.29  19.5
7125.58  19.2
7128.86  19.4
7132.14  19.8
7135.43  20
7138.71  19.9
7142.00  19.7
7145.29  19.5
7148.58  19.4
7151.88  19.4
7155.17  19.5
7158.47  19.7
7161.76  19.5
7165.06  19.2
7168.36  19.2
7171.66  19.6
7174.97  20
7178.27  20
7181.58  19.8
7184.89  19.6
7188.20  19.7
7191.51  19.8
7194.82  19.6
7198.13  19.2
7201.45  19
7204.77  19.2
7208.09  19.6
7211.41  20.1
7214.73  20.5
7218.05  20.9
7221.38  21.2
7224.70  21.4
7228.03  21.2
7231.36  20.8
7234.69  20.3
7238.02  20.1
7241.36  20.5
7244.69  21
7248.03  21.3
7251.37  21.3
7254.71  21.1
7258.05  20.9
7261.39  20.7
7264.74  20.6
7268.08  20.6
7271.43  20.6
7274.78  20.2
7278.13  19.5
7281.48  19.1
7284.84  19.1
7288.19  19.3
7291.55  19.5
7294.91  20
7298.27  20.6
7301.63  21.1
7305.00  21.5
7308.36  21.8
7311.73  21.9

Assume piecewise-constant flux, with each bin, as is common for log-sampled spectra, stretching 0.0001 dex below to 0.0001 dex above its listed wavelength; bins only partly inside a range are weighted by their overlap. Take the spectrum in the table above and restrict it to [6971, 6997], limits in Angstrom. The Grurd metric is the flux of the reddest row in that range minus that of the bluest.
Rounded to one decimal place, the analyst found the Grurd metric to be 1.4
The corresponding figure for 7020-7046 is -1.2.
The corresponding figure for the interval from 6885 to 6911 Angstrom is -1.5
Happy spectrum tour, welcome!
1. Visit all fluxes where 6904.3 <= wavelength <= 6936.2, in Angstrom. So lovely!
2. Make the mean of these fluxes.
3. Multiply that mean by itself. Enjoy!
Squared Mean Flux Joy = 446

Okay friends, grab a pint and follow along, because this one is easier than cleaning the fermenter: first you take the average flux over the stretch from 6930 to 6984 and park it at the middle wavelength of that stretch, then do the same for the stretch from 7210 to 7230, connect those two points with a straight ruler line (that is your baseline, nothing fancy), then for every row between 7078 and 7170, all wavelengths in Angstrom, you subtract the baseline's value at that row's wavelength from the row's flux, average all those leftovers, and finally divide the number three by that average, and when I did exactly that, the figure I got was -1.87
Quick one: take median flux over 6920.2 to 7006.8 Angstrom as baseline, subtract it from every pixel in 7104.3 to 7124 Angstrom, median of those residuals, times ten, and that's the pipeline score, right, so -18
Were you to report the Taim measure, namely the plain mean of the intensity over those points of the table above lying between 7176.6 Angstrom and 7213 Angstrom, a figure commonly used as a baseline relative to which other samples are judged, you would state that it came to 19.6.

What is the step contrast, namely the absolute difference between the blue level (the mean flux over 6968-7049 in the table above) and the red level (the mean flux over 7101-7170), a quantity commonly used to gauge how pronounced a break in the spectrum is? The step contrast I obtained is 2.2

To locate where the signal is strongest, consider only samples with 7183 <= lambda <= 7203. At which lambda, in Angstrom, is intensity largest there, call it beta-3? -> 7191.51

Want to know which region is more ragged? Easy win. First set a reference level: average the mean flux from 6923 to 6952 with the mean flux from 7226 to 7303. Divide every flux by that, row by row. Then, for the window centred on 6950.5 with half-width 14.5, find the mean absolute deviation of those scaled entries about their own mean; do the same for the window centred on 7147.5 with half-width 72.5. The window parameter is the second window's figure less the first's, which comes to 0.011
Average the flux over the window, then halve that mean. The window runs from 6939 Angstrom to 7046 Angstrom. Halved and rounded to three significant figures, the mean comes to 10.9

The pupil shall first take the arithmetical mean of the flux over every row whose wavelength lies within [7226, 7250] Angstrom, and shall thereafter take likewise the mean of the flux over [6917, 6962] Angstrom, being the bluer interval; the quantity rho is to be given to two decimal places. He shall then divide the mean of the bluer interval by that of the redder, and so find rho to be 1.05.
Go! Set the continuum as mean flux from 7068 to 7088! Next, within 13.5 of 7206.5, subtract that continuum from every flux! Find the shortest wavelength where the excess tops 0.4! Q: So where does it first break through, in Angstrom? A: 7218.05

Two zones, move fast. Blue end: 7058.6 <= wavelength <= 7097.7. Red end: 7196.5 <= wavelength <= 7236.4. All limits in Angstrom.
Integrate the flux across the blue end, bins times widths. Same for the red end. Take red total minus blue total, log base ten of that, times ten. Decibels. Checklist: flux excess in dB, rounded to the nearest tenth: 14.3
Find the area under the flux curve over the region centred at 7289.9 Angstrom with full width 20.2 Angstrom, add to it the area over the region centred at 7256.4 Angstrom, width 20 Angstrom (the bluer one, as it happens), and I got 816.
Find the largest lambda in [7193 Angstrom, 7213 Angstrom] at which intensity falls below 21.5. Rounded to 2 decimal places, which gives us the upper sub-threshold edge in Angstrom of 7211.41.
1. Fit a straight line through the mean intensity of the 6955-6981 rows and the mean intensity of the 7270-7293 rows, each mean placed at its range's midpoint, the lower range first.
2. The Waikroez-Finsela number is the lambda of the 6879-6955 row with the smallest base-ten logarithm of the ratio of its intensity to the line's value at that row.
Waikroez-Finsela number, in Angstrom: 6909.08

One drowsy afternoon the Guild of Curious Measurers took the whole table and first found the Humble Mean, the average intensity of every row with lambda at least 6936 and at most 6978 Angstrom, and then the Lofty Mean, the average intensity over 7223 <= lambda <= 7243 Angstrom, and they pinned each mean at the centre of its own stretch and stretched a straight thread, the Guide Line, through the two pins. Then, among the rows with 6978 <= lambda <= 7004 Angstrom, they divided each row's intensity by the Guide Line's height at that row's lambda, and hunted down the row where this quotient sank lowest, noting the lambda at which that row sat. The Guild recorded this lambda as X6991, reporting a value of 6979.43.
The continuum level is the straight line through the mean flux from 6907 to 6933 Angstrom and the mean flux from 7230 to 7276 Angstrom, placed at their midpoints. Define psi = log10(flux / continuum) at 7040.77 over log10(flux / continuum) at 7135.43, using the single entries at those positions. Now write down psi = -0.8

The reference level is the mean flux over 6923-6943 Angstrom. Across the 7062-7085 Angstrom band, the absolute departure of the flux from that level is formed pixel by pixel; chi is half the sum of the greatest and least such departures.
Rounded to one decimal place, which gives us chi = 1.2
